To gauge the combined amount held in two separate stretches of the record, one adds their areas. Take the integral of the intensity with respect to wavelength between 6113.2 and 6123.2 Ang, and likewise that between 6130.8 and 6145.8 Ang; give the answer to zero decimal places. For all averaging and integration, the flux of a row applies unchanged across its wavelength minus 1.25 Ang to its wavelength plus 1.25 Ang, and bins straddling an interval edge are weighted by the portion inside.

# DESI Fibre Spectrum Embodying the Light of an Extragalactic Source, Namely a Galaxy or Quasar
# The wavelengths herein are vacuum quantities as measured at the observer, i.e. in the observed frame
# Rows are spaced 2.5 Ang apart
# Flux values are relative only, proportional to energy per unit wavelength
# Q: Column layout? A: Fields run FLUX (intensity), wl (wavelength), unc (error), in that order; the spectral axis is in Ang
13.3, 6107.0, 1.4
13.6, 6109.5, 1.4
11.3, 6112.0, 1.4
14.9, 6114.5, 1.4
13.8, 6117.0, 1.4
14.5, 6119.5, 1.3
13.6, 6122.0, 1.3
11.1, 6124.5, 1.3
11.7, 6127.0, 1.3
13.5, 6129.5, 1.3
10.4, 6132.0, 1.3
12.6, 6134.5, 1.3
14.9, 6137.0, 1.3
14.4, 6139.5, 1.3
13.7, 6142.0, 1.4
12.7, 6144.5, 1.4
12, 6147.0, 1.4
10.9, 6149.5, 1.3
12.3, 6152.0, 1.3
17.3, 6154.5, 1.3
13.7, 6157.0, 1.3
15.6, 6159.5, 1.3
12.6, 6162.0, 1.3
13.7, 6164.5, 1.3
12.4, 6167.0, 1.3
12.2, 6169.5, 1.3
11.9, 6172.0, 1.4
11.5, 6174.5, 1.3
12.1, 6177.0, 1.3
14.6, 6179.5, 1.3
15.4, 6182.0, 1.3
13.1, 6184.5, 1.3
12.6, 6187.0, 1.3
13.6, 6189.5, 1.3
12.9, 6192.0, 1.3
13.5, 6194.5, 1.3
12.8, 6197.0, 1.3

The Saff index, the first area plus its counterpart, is 339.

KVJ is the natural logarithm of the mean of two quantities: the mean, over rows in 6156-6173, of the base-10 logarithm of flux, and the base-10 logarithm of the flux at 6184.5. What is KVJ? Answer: 0.111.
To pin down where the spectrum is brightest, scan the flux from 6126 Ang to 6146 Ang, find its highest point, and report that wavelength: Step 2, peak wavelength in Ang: 6137.0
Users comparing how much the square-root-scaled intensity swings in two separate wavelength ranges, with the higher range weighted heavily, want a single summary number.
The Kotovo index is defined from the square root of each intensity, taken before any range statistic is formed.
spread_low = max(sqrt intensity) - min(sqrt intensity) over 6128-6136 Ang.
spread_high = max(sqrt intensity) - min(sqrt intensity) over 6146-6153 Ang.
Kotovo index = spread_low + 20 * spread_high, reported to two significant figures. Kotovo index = 4.6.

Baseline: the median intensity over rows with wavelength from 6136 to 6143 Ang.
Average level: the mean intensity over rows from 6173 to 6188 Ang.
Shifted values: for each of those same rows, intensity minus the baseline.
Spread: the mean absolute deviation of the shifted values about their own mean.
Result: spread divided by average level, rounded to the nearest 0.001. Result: 0.090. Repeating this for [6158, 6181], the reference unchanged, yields 0.086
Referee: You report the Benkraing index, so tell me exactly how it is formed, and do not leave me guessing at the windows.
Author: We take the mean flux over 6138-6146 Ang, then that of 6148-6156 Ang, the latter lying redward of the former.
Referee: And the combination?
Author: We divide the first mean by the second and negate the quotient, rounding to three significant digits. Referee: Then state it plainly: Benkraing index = -1.01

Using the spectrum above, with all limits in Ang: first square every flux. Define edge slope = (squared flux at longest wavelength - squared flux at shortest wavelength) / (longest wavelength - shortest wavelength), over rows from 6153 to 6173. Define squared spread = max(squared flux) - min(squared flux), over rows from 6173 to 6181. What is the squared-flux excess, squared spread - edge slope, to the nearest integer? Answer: 90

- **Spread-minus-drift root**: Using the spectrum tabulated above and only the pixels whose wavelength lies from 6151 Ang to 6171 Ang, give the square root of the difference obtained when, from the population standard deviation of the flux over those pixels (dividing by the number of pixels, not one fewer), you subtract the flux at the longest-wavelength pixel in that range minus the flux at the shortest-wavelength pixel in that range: 1.35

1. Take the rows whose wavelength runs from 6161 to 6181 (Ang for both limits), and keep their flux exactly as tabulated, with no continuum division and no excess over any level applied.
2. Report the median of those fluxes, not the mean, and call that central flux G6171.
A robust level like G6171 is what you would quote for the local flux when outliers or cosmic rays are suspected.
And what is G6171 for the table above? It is 12.3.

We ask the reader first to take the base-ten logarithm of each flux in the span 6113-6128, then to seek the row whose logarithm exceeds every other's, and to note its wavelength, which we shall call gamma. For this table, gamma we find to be 6114.5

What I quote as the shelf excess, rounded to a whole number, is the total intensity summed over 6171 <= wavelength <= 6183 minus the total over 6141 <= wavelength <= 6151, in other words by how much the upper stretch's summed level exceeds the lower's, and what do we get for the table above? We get 16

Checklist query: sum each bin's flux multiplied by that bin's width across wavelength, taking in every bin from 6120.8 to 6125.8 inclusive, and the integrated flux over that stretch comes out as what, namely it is 62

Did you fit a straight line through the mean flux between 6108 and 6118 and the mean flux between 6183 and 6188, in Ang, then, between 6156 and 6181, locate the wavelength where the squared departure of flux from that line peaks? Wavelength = 6159.5 Ang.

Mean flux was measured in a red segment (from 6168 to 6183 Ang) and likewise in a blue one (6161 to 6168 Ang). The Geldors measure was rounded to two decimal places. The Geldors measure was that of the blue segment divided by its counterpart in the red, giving 1.00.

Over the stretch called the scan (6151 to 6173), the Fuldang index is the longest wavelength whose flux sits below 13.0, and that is 6172.0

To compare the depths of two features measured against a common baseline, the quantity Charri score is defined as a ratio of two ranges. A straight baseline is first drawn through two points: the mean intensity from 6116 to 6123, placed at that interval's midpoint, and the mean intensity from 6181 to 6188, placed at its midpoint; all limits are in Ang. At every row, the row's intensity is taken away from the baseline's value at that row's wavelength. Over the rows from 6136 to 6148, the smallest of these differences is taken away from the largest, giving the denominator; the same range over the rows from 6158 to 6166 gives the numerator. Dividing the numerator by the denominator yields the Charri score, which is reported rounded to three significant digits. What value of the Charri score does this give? 1.05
